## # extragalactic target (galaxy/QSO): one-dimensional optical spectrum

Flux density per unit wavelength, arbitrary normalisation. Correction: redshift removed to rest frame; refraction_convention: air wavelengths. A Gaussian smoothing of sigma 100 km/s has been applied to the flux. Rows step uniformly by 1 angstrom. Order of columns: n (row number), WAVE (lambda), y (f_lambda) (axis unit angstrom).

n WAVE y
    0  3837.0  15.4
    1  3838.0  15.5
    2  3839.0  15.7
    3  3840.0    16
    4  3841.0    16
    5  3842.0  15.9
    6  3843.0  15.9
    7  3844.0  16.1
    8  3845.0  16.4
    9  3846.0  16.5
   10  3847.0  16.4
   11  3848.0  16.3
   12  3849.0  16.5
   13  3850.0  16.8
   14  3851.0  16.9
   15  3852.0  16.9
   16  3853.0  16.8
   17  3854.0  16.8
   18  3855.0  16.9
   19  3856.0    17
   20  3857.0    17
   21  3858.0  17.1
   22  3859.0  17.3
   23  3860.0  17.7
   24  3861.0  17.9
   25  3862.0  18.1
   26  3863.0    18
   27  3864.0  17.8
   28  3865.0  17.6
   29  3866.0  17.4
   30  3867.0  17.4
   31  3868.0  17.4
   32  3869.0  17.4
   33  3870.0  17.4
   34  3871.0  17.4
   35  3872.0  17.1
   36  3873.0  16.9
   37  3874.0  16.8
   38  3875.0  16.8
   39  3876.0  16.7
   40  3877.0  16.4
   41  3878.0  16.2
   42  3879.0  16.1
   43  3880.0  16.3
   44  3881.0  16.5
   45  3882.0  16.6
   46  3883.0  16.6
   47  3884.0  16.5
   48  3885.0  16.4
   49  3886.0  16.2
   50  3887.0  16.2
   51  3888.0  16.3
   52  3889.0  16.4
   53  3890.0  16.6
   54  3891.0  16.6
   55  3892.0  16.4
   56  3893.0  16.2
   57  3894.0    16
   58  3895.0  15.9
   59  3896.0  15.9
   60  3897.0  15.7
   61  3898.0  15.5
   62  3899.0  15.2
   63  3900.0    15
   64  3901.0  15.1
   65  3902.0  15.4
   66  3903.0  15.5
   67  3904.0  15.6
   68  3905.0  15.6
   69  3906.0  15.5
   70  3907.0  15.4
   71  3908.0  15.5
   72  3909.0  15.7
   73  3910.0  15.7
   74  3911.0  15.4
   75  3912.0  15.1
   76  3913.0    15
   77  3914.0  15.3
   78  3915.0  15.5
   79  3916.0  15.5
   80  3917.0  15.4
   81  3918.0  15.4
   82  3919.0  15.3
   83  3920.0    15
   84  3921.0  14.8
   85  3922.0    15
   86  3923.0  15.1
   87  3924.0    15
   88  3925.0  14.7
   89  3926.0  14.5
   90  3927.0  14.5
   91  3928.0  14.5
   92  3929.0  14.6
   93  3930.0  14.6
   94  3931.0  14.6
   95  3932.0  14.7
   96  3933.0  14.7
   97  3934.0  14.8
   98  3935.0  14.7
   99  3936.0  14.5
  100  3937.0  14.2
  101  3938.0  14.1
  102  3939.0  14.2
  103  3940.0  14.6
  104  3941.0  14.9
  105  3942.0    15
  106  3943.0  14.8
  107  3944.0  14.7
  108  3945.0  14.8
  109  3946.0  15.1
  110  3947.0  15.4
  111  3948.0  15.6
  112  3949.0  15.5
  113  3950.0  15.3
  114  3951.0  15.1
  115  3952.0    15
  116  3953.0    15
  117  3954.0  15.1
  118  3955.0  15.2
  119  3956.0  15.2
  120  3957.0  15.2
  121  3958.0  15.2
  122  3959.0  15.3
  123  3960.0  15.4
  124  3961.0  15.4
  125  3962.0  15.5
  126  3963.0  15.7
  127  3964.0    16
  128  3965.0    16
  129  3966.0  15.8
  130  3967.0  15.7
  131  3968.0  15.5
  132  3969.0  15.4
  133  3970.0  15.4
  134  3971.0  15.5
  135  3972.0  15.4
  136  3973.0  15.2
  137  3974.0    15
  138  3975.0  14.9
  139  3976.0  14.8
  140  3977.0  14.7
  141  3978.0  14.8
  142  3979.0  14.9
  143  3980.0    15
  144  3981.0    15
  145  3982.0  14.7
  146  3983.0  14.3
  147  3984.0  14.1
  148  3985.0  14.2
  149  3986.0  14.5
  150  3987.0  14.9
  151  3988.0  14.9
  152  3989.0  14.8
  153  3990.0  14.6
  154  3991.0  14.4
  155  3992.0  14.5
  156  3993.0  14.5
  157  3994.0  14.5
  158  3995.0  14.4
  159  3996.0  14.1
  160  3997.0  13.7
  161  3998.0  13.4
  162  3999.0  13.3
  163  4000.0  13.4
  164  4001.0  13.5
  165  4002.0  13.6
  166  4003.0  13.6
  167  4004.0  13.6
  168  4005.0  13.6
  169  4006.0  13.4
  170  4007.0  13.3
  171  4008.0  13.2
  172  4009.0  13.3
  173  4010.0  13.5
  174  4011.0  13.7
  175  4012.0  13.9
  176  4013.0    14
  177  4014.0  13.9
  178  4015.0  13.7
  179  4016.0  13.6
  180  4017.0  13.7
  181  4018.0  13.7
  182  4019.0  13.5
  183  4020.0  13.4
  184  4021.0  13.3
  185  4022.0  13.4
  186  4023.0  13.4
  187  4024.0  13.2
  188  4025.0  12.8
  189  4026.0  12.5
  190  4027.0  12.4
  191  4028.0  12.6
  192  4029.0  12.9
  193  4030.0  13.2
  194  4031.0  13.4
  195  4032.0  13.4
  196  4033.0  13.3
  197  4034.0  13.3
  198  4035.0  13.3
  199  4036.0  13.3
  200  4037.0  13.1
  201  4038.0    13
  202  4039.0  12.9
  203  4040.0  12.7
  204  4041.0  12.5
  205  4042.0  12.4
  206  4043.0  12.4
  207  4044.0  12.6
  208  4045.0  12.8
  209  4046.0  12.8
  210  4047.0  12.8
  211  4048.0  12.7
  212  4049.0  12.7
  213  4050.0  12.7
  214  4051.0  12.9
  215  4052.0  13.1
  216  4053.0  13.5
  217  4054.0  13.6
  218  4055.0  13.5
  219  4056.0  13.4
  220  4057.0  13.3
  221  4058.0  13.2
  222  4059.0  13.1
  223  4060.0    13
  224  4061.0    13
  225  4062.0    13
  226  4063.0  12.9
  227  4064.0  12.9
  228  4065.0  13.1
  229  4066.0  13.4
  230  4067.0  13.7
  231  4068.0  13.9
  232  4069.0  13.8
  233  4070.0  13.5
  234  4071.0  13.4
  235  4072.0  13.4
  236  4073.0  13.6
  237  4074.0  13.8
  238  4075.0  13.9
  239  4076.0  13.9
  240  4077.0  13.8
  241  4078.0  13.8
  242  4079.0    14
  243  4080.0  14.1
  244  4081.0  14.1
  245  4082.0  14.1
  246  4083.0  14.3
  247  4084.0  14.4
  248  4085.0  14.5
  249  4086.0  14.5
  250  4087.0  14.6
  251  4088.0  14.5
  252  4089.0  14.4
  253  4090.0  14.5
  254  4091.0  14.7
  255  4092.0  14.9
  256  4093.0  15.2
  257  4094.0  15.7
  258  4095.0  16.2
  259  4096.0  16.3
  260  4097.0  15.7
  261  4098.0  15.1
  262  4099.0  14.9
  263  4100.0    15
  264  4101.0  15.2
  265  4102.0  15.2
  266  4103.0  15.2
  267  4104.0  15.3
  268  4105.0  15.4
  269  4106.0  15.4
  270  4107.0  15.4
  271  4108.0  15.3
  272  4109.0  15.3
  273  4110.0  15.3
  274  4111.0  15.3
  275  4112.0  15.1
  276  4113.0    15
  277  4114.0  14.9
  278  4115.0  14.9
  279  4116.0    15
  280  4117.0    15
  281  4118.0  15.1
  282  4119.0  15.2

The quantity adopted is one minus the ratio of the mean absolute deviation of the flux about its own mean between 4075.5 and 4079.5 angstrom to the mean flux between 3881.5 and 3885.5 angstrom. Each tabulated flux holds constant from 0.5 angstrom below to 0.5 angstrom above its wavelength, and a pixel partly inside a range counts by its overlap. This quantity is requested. 0.995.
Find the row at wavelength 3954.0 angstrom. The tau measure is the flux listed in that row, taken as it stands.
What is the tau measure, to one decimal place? 15.1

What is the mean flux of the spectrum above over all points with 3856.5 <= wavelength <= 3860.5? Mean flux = 17.3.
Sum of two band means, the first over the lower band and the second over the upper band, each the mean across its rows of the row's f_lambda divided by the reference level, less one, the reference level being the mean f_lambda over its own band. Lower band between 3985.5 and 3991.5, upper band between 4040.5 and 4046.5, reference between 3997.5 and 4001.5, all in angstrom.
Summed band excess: 0.03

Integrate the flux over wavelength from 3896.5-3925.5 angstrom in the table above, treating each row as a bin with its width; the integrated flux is 444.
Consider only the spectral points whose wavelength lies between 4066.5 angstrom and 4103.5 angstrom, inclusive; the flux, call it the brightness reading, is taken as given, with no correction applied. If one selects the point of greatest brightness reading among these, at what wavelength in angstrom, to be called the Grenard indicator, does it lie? 4096.0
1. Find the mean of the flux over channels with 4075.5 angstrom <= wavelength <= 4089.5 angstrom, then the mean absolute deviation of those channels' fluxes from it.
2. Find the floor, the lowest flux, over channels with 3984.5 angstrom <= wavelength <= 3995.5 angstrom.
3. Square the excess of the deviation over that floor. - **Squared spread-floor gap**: 195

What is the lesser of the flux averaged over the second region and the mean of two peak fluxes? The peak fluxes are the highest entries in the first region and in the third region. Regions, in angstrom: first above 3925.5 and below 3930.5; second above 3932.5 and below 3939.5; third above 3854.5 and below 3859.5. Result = 14.5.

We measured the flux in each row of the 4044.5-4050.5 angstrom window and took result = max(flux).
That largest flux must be 12.8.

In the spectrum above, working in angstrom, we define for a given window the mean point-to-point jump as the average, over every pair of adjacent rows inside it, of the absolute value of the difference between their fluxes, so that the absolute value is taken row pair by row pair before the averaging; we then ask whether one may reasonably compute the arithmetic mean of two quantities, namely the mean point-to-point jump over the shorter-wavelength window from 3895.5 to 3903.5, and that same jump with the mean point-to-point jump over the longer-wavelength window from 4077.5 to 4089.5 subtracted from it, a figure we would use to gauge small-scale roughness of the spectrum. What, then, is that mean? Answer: 0.15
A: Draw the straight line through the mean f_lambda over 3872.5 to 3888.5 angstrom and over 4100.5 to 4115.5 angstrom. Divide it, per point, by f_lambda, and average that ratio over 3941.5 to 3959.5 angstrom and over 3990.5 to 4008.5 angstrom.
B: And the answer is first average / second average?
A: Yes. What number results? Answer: 0.925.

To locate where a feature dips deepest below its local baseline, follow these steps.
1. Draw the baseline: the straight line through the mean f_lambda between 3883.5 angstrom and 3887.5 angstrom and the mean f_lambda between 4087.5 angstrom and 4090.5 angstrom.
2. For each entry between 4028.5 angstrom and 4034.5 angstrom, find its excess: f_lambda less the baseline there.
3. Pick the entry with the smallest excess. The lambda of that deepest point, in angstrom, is 4029.0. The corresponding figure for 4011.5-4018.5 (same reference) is 4016.0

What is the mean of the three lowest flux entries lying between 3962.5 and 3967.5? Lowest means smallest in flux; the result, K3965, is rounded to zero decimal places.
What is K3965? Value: 16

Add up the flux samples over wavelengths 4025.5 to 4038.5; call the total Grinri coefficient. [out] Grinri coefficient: 170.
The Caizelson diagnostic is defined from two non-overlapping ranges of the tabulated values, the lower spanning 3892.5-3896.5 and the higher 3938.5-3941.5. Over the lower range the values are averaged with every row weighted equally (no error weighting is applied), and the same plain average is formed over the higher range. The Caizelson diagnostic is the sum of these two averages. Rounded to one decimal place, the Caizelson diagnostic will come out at 30.6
